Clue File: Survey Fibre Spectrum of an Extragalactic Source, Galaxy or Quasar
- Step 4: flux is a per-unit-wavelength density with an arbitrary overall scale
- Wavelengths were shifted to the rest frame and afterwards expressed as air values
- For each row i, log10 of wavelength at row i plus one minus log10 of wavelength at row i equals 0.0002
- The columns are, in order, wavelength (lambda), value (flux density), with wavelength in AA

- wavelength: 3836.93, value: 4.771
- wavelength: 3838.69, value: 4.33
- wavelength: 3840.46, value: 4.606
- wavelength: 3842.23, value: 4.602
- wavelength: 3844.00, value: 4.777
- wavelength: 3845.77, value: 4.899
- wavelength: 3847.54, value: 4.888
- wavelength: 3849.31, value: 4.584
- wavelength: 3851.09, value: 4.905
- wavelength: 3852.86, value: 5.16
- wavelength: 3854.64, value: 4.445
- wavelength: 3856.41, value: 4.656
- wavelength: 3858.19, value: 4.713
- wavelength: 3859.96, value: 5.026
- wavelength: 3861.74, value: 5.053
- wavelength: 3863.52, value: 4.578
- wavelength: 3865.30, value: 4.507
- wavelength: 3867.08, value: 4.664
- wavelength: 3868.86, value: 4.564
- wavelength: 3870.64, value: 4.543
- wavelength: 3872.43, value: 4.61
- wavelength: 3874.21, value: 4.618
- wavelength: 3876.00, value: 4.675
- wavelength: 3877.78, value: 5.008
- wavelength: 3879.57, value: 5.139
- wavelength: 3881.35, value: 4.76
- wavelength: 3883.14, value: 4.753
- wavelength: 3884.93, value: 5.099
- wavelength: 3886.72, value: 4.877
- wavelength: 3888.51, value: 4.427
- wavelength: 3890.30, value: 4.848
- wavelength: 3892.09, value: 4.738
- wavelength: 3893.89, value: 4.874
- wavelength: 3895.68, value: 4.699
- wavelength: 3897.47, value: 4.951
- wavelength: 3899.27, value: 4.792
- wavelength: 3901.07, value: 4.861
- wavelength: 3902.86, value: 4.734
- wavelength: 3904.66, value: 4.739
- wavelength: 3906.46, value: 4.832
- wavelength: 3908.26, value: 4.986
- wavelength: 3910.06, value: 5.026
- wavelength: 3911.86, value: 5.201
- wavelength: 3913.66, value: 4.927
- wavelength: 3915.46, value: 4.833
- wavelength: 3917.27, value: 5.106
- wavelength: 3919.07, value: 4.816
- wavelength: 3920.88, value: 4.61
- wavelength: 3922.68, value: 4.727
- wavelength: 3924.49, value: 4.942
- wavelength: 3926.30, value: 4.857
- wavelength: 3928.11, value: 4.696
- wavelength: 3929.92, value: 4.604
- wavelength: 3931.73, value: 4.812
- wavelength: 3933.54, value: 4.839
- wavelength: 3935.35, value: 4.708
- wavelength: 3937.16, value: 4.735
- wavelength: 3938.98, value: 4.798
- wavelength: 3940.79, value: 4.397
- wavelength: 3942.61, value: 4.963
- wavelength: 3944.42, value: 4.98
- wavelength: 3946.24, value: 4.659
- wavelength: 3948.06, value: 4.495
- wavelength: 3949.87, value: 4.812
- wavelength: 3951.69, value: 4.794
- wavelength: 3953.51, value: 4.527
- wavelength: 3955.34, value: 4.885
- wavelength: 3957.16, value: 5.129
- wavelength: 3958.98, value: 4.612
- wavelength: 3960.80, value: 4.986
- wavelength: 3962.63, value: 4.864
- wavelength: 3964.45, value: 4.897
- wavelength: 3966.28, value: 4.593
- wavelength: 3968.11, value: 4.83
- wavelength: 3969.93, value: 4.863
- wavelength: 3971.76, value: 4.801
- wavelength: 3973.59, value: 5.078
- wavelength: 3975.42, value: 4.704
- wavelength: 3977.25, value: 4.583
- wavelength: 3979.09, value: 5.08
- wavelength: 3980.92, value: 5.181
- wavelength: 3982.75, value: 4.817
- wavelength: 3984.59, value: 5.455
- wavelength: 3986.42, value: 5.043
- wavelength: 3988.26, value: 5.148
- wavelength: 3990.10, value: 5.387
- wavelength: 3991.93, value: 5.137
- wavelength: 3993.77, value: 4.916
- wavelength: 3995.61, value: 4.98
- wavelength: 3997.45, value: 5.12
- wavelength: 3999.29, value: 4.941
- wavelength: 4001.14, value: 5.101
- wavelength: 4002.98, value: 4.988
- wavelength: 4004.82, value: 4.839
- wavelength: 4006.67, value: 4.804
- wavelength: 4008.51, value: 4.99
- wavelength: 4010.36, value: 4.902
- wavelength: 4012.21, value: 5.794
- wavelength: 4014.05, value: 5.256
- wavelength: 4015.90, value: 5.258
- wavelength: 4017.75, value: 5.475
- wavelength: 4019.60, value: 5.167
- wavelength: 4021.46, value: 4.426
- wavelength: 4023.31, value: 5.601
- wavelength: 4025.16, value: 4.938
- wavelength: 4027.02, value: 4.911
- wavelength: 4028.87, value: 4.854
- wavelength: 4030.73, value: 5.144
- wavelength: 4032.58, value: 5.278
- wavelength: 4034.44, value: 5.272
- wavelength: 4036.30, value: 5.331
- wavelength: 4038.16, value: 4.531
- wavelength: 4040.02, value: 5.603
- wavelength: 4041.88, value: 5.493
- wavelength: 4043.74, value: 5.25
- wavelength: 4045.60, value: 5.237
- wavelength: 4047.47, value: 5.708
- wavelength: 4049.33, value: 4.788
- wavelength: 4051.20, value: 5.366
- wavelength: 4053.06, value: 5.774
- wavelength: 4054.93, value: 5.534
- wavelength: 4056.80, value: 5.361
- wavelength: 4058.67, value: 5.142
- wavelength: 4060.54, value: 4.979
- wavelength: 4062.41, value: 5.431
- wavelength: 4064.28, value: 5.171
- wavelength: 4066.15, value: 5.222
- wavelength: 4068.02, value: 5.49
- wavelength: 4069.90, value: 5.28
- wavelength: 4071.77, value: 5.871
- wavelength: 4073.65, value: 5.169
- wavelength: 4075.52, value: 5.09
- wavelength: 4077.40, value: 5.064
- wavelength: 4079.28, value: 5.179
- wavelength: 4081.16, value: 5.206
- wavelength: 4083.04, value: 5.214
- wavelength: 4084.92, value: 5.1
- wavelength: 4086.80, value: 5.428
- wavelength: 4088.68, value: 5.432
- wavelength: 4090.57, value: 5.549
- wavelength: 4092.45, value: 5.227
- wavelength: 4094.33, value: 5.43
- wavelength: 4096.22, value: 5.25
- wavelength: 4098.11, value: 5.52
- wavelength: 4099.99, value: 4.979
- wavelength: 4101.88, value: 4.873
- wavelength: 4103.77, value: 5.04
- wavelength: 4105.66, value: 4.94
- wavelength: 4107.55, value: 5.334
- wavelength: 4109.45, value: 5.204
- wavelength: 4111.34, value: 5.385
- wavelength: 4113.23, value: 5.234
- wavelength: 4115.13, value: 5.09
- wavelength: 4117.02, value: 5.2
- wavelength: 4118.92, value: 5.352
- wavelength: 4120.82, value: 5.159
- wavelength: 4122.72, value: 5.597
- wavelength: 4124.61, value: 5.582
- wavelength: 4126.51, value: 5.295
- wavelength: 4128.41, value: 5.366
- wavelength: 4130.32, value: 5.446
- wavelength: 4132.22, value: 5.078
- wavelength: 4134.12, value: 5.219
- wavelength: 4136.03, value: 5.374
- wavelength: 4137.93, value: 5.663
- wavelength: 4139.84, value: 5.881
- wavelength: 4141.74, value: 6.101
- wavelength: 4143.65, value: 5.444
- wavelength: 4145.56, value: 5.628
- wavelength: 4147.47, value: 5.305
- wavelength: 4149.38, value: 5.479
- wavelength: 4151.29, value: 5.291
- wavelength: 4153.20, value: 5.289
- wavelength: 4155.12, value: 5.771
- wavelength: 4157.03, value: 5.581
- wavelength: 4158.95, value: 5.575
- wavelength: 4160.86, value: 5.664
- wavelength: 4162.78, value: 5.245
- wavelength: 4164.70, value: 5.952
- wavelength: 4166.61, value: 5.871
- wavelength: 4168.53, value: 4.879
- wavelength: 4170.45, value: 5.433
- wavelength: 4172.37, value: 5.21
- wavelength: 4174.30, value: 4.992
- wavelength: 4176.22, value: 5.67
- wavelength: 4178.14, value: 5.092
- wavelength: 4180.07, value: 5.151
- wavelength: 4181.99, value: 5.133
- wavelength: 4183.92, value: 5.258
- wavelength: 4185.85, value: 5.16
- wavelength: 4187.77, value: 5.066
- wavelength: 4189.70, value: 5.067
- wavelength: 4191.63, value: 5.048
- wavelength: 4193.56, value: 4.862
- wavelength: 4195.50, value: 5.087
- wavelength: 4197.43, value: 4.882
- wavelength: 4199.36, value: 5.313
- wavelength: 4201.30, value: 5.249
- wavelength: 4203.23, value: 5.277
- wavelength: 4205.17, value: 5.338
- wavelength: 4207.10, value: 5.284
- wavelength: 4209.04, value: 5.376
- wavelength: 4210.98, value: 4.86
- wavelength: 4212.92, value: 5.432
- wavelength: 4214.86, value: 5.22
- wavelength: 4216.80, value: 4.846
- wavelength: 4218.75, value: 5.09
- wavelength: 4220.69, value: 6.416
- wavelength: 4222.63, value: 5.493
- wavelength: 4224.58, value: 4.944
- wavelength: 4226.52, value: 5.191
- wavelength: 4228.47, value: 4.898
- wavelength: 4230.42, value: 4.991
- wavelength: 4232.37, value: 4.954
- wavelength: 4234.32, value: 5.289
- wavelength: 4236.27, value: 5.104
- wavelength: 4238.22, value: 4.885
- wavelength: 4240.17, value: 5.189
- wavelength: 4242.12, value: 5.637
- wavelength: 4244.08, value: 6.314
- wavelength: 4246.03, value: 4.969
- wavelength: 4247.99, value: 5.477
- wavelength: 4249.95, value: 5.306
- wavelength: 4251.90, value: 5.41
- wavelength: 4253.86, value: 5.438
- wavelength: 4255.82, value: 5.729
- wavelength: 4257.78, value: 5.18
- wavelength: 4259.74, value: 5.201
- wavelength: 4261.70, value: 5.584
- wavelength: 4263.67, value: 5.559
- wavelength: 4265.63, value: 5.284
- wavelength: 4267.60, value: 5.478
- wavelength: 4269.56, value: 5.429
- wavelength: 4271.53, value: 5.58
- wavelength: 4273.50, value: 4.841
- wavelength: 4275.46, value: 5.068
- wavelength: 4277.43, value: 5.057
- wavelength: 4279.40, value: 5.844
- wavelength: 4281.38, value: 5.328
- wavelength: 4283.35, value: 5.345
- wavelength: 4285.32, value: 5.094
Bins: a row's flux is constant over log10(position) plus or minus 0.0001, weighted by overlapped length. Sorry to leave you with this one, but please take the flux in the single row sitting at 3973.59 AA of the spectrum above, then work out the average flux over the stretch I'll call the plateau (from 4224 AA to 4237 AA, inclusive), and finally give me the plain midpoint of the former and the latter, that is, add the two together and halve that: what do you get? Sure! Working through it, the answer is 5.07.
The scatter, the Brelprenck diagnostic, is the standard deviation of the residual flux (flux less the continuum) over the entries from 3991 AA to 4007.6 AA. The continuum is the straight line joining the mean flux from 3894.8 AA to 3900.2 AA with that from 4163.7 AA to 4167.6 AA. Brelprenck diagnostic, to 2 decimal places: 0.13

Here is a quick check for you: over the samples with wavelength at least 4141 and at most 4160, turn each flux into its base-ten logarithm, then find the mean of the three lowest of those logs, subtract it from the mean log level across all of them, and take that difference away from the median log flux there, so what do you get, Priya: 0.723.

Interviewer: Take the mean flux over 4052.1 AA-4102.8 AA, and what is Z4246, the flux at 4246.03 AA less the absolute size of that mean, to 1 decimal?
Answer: -0.3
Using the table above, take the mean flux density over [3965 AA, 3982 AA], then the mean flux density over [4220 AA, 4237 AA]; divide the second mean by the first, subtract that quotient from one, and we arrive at -0.08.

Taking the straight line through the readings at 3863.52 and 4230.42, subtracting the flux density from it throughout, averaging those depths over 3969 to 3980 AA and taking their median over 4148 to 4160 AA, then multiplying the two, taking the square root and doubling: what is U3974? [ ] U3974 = 0.61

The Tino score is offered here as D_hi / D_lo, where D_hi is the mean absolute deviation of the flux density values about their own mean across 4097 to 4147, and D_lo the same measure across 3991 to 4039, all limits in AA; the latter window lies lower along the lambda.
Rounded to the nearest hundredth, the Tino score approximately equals 0.96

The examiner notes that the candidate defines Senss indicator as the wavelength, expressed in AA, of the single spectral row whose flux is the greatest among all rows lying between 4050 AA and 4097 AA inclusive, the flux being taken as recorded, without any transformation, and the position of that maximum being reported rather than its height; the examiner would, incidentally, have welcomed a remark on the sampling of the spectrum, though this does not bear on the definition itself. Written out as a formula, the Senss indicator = 4071.77 AA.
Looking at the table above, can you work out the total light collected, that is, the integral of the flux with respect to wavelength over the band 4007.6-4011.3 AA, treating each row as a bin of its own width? 18.3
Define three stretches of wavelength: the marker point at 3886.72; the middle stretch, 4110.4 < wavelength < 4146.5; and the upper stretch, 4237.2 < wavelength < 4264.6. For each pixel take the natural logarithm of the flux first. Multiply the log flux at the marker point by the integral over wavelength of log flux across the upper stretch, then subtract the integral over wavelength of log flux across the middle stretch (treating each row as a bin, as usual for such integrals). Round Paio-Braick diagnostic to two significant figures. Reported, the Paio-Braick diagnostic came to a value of 12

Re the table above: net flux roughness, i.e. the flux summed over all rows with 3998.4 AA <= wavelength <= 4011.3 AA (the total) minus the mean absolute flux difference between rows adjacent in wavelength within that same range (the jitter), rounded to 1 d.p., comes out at 34.4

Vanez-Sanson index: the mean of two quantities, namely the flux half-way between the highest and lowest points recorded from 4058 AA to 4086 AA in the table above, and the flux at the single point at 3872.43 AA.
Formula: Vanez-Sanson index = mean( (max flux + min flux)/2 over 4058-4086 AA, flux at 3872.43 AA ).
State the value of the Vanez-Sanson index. 5.02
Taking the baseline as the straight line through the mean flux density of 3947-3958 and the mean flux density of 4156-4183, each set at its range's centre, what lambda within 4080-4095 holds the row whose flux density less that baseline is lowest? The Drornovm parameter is 4084.92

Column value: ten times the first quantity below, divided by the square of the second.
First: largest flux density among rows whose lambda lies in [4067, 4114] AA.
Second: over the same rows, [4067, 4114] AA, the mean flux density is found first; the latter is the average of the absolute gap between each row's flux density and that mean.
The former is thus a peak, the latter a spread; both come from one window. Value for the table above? 2034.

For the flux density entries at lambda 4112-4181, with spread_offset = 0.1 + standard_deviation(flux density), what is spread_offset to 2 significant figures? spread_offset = 0.38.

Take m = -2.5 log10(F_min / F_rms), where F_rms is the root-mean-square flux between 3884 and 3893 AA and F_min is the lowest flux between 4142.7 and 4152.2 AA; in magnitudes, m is -0.105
